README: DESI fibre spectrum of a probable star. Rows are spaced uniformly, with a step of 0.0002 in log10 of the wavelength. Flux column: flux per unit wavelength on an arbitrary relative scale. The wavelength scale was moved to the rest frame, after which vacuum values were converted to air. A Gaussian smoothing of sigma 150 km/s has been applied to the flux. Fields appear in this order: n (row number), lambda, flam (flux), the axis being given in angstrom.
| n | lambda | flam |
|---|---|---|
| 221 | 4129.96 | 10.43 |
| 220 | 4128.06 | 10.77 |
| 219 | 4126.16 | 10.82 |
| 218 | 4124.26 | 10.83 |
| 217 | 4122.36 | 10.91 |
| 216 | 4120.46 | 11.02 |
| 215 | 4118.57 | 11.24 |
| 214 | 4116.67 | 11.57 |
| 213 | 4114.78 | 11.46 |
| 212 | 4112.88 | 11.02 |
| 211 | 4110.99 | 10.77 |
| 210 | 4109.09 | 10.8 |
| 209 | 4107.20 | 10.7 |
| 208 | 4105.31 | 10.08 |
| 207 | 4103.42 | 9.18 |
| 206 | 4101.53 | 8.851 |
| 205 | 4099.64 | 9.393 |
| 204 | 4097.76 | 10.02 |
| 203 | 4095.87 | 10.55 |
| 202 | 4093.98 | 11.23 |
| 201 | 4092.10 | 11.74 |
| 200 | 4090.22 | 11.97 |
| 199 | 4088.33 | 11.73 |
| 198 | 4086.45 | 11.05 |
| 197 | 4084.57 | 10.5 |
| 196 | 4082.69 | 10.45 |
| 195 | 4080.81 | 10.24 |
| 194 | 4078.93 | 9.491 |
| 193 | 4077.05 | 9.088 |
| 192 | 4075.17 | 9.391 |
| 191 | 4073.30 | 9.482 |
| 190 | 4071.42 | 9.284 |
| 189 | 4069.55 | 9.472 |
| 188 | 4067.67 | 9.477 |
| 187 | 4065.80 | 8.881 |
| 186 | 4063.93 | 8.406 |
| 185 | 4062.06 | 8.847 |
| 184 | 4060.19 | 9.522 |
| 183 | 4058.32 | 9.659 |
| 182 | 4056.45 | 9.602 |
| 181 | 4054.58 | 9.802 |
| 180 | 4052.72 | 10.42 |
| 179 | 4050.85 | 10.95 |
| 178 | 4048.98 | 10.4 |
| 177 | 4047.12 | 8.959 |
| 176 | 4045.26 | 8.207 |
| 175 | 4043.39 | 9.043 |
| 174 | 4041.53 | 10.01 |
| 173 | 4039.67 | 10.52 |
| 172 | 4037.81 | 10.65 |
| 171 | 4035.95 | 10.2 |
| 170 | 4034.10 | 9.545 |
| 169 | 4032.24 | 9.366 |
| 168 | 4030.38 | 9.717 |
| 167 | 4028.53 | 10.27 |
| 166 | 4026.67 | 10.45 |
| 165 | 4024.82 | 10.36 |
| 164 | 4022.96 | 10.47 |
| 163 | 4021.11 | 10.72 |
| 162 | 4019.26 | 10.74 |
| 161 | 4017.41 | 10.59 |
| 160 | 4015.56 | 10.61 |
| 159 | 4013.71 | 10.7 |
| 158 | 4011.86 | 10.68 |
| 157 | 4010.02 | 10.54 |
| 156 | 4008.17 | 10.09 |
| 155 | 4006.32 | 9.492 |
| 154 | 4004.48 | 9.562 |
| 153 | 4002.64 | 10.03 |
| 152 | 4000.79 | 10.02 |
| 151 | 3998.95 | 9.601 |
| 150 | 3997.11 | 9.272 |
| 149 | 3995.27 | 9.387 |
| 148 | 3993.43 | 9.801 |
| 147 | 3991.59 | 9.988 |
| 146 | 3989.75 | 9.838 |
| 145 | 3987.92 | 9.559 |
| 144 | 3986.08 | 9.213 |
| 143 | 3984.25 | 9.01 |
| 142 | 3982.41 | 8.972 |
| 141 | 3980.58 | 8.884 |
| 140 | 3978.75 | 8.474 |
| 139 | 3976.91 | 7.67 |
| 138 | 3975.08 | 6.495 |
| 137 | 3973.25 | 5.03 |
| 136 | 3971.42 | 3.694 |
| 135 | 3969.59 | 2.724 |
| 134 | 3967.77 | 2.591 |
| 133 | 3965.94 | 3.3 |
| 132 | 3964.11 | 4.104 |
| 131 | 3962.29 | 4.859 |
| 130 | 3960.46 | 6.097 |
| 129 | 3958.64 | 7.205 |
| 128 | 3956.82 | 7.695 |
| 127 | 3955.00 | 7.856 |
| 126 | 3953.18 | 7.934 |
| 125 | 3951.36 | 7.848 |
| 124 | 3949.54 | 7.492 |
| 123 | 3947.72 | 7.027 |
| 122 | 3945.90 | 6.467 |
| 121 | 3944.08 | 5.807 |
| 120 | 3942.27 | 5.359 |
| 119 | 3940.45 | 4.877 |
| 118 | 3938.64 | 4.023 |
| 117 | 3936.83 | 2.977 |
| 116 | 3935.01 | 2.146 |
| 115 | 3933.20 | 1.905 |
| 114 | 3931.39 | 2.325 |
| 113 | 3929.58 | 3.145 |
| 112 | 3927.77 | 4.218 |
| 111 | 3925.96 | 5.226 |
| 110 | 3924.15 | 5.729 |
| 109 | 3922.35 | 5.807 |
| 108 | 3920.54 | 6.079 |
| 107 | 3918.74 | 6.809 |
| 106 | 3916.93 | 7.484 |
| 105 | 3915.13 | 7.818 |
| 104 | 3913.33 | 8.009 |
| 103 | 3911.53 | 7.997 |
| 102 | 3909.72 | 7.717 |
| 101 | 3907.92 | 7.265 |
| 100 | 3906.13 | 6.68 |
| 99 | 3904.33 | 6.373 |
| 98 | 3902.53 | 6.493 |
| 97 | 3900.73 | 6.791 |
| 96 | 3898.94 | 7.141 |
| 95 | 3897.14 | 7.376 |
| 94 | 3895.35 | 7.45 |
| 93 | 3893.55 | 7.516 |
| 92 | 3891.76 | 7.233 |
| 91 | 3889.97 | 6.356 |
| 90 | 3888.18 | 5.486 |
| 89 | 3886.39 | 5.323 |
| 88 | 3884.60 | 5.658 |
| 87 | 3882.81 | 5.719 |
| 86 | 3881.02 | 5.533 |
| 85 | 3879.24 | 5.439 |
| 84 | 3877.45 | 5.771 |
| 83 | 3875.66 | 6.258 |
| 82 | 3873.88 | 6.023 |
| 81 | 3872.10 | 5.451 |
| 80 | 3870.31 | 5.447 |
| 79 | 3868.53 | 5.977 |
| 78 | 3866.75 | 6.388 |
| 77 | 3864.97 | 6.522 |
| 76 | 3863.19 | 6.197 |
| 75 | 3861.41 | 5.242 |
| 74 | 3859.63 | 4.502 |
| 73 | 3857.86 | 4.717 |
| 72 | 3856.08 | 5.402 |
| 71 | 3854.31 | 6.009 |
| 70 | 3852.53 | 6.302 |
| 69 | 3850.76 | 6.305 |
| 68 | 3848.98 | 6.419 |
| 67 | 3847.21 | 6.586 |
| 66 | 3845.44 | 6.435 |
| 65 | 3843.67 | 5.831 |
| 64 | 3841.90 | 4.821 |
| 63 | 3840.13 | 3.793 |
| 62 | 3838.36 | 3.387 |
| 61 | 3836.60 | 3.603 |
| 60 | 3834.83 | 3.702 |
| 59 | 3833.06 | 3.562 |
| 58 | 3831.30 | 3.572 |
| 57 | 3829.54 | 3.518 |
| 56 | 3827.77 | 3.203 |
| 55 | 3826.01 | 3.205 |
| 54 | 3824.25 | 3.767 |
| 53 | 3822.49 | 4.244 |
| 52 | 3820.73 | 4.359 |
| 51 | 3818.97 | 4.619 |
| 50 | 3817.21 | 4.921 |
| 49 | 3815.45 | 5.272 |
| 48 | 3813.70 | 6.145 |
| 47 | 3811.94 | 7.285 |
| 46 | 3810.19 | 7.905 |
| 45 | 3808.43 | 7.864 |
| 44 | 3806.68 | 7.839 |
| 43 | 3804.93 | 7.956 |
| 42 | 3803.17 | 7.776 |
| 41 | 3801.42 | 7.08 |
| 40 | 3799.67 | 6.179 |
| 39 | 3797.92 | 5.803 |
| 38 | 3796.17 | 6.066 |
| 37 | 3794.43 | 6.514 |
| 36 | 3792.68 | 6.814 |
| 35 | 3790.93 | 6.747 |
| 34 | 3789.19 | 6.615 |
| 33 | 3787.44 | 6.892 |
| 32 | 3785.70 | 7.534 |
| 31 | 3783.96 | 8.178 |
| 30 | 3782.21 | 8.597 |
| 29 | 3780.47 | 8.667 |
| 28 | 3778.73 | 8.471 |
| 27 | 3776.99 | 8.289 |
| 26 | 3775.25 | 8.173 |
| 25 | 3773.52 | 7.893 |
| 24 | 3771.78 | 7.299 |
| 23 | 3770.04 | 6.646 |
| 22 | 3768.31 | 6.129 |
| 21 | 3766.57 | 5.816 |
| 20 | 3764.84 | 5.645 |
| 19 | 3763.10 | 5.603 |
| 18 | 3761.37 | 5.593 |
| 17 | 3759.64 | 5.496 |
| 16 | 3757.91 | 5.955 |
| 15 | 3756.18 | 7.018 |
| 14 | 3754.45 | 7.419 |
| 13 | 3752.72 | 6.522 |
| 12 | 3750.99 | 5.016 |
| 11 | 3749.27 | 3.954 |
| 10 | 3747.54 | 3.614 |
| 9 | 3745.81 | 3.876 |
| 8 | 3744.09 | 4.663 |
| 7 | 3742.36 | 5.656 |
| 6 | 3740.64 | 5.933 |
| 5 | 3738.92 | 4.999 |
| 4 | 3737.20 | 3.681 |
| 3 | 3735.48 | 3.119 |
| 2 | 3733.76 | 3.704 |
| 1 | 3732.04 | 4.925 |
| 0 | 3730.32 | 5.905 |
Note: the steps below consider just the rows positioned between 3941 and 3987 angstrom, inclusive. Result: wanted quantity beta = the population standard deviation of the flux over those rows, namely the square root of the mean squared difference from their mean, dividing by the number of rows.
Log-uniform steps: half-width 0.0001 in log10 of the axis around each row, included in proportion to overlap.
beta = 2.00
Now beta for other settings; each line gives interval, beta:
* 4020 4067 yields 0.74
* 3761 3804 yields 1.00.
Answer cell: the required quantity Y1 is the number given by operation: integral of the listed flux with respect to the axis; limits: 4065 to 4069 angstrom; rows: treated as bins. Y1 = 37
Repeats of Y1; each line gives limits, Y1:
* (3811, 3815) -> 26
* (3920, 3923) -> 18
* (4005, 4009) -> 39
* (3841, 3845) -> 22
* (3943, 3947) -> 25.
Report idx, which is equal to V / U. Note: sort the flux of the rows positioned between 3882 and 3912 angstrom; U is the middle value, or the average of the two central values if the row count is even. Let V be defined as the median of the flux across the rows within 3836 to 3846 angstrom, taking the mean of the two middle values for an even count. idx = 0.6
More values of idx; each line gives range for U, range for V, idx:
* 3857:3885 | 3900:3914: 1.2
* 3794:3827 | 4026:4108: 1.6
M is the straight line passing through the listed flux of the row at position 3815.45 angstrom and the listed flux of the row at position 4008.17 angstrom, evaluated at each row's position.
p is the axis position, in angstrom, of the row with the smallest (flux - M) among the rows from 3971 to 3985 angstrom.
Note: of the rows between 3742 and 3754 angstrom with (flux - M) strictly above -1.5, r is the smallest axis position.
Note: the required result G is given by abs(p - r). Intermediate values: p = 3971.42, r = 3742.36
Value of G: 229.1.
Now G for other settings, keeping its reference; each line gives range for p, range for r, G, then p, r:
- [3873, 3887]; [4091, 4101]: 205.7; 3886.39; 4092.10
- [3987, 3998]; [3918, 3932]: 78.4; 3997.11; 3918.74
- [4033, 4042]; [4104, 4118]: 80.7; 4034.10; 4114.78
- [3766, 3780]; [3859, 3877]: 94.8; 3766.57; 3861.41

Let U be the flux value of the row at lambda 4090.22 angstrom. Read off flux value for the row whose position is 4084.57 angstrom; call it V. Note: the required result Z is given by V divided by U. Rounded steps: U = 11.97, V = 10.5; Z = 0.88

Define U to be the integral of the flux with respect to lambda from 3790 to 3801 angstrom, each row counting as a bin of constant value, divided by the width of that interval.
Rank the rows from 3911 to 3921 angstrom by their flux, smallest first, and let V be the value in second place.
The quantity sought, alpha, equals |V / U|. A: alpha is 1.07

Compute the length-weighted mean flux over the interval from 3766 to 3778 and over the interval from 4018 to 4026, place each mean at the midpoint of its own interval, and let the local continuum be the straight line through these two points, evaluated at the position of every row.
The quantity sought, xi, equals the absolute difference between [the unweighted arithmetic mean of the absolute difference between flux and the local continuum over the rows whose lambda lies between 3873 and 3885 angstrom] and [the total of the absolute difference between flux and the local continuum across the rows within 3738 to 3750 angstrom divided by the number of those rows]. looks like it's 0.7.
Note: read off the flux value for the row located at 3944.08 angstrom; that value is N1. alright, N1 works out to 5.807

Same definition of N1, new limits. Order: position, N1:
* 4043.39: 9.043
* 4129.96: 10.43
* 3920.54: 6.079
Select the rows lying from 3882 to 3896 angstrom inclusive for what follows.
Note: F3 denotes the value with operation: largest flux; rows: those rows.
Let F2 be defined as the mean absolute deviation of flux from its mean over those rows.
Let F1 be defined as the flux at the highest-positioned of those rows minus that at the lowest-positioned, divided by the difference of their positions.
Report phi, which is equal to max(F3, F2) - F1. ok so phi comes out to 7.4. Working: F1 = 0.14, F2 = 0.8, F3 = 7.516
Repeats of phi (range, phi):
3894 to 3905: 7.6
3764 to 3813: 8.6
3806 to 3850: 7.9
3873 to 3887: 6.3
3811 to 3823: 7.6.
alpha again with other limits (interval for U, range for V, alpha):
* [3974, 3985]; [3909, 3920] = 0.91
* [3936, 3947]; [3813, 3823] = 0.88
